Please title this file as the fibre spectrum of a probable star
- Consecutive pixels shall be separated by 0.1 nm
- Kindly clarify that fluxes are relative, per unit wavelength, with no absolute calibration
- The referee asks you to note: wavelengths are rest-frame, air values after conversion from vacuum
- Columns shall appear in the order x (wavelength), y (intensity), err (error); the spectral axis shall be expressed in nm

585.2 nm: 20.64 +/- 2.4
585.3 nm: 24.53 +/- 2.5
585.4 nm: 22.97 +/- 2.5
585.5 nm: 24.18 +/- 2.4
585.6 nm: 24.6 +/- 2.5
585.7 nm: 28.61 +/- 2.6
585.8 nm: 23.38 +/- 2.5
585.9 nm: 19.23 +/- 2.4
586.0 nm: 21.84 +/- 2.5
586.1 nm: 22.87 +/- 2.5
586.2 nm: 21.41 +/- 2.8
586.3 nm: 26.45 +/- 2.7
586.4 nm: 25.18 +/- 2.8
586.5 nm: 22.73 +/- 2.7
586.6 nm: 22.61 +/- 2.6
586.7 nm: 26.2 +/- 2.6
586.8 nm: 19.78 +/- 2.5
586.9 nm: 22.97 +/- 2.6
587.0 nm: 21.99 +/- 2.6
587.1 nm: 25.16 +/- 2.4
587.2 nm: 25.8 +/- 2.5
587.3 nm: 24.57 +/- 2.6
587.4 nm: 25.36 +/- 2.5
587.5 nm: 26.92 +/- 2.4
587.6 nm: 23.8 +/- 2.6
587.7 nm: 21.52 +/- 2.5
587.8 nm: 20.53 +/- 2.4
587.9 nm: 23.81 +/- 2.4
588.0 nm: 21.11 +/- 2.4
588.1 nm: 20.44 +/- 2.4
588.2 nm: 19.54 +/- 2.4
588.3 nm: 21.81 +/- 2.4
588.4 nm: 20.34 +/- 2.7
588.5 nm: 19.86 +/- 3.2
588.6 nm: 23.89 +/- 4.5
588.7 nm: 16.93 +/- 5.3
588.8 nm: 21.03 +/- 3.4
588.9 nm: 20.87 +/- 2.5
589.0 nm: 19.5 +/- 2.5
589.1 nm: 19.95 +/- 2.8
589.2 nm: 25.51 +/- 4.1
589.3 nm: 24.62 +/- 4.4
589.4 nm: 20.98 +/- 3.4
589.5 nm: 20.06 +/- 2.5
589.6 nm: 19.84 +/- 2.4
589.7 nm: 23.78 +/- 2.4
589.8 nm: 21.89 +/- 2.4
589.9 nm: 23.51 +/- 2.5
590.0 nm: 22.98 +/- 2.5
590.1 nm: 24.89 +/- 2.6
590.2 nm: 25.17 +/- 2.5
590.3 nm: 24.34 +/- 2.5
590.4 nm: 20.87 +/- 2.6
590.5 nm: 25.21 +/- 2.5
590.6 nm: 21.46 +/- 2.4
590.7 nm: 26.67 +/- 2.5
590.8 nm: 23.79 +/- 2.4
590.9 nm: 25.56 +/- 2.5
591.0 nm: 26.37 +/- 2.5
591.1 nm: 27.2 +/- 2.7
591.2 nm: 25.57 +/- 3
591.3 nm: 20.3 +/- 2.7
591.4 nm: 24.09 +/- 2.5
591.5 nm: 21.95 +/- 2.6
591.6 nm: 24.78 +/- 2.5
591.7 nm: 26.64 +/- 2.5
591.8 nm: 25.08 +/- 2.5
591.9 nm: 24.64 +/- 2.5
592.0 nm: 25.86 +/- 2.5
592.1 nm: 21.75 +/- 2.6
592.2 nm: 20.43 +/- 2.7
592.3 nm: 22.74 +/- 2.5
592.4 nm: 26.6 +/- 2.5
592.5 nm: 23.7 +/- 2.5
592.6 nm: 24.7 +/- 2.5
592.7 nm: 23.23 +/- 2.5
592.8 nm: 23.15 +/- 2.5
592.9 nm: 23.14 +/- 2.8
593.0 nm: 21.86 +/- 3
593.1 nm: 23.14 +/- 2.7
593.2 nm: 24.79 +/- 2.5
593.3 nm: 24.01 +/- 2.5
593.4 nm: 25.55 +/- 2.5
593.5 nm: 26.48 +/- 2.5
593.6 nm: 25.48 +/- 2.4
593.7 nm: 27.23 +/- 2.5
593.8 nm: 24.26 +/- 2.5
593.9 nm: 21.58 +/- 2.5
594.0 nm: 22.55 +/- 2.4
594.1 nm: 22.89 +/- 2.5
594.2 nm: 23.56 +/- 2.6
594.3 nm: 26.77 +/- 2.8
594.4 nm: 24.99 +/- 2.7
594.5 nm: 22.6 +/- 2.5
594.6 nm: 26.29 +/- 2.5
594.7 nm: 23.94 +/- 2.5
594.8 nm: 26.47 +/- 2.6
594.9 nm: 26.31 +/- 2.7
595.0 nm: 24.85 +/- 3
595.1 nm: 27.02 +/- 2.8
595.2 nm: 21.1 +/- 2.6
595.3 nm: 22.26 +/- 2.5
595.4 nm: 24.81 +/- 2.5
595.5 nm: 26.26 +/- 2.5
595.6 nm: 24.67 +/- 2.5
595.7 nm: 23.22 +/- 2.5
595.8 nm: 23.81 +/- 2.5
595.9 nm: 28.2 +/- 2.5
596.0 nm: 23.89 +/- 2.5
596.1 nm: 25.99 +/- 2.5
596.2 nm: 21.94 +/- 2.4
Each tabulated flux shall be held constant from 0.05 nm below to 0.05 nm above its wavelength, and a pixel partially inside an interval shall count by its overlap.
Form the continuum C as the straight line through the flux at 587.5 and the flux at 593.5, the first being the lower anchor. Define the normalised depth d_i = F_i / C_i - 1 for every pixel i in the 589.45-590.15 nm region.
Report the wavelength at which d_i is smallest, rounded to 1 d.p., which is 589.6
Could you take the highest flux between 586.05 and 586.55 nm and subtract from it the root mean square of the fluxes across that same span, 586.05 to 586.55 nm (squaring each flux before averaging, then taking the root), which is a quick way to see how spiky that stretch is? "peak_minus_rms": 2.7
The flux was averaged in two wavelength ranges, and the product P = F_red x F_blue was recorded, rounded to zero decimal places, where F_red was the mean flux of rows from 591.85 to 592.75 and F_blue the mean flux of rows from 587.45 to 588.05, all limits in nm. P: 545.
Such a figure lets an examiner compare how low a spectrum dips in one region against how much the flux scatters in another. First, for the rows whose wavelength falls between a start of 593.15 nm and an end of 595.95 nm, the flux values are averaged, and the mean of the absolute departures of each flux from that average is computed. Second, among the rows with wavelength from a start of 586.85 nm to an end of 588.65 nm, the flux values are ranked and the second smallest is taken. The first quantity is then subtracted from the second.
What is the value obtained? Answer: 18.4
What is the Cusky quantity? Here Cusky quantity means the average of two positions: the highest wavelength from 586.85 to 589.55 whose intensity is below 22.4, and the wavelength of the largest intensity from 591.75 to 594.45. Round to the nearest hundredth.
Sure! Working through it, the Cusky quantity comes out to 591.60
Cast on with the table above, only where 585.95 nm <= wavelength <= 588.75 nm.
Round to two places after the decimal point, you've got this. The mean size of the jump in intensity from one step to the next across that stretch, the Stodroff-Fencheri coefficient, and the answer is 2.30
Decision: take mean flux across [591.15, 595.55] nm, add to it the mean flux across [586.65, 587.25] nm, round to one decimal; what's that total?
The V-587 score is 47.9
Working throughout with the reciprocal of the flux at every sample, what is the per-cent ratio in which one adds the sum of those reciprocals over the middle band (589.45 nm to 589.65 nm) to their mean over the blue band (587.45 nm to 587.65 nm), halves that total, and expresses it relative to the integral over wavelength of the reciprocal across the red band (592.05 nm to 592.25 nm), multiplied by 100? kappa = 737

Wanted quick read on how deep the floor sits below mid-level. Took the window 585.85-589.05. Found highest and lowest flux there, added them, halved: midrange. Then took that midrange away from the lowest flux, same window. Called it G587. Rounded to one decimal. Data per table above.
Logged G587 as -5.0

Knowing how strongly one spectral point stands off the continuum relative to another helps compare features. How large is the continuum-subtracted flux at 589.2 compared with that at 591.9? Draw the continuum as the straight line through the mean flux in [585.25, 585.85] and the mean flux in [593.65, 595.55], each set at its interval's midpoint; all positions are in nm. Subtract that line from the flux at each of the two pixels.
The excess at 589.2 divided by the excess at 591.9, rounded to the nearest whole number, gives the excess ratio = 13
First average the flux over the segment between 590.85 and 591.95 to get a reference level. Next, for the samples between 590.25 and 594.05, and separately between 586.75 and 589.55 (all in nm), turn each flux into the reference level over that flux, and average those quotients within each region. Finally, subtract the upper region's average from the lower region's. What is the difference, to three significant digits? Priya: 0.101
